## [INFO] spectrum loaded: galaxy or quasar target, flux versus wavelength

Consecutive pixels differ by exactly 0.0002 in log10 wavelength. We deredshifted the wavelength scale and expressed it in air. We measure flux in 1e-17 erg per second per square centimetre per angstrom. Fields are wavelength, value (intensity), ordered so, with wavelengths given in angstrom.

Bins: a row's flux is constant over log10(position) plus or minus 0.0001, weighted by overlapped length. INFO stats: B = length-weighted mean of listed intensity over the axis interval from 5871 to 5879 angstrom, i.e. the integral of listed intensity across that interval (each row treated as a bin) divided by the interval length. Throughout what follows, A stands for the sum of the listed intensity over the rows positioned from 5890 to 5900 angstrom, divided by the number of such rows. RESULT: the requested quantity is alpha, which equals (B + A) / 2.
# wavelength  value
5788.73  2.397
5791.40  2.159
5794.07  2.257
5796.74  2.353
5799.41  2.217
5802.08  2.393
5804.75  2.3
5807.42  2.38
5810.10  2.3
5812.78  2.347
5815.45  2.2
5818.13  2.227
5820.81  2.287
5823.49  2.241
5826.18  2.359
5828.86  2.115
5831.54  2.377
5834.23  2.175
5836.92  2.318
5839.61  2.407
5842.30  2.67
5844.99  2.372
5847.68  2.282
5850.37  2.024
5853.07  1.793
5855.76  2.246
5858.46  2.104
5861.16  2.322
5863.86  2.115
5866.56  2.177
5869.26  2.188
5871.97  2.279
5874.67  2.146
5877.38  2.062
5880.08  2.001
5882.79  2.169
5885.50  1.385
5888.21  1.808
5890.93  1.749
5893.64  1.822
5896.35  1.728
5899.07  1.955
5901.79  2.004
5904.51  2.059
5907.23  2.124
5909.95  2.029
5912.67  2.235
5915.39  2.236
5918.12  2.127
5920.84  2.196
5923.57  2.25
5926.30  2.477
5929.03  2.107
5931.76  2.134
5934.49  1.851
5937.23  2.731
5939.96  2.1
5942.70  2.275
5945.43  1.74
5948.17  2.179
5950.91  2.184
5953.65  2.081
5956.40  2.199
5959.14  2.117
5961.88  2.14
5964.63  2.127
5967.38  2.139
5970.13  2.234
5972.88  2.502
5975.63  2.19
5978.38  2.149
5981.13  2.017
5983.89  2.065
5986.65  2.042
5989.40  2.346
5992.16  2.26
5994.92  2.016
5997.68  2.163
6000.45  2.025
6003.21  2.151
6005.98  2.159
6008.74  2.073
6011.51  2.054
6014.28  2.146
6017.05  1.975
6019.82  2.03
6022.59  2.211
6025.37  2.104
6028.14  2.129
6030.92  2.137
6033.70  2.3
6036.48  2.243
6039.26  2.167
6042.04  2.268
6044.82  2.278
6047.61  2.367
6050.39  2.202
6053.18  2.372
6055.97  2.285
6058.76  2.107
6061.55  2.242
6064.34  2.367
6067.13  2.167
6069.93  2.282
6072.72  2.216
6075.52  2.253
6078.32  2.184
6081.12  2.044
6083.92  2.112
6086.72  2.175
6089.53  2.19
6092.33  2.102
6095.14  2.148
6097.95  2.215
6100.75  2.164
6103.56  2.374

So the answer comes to 1.98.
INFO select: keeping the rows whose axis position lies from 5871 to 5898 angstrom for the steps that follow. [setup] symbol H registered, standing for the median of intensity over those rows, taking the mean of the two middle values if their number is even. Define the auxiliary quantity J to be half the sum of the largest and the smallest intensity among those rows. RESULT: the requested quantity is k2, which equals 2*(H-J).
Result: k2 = 0.159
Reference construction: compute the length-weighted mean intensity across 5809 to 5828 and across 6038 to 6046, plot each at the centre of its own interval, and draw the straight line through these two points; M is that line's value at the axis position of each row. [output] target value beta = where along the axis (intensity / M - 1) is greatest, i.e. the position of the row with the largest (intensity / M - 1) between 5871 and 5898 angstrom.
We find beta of 5871.97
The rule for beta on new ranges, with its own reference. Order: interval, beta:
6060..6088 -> 6064.34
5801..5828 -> 5802.08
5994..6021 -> 5997.68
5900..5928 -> 5926.30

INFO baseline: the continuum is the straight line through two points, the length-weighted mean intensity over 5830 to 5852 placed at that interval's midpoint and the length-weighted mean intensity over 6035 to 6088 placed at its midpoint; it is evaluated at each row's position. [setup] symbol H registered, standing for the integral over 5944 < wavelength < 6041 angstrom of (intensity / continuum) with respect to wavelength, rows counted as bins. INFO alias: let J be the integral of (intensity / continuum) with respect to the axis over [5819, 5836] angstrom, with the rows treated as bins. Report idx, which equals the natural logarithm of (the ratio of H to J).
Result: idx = 1.7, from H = 92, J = 17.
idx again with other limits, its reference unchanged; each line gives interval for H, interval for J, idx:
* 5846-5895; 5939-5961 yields 0.8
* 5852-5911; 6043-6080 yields 0.3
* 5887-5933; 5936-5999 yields -0.4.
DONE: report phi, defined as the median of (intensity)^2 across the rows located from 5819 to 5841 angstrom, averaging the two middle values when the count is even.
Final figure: 5.30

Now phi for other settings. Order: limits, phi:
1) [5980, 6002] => 4.22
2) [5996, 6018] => 4.45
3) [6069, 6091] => 4.78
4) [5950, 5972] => 4.58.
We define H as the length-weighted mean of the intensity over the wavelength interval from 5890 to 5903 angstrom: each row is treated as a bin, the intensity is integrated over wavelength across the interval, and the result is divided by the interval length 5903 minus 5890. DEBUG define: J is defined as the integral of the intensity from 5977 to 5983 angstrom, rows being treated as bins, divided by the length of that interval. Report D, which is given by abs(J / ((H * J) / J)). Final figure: 1.12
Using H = 1.85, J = 2.08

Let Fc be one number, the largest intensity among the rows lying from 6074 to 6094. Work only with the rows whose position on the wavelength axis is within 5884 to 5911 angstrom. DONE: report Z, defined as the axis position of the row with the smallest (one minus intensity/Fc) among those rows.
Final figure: 5907.23 angstrom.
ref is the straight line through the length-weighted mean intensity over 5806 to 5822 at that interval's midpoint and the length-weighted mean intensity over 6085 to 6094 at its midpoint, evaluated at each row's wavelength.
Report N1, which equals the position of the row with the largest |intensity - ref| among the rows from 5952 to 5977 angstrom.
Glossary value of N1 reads 5972.88 angstrom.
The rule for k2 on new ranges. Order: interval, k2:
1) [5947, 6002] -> -0.229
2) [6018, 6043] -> 0.004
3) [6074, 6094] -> 0.053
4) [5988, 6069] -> -0.013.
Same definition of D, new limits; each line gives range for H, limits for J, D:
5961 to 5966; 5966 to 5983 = 1.03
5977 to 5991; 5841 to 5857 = 1.05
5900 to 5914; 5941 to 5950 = 0.99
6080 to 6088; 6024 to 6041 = 1.03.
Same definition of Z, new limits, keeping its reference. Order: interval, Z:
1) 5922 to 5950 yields 5937.23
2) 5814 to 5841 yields 5839.61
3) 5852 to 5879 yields 5861.16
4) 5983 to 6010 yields 5989.40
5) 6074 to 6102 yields 6075.52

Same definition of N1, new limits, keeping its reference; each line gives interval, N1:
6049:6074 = 6064.34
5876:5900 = 5885.50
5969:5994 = 5972.88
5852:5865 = 5853.07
